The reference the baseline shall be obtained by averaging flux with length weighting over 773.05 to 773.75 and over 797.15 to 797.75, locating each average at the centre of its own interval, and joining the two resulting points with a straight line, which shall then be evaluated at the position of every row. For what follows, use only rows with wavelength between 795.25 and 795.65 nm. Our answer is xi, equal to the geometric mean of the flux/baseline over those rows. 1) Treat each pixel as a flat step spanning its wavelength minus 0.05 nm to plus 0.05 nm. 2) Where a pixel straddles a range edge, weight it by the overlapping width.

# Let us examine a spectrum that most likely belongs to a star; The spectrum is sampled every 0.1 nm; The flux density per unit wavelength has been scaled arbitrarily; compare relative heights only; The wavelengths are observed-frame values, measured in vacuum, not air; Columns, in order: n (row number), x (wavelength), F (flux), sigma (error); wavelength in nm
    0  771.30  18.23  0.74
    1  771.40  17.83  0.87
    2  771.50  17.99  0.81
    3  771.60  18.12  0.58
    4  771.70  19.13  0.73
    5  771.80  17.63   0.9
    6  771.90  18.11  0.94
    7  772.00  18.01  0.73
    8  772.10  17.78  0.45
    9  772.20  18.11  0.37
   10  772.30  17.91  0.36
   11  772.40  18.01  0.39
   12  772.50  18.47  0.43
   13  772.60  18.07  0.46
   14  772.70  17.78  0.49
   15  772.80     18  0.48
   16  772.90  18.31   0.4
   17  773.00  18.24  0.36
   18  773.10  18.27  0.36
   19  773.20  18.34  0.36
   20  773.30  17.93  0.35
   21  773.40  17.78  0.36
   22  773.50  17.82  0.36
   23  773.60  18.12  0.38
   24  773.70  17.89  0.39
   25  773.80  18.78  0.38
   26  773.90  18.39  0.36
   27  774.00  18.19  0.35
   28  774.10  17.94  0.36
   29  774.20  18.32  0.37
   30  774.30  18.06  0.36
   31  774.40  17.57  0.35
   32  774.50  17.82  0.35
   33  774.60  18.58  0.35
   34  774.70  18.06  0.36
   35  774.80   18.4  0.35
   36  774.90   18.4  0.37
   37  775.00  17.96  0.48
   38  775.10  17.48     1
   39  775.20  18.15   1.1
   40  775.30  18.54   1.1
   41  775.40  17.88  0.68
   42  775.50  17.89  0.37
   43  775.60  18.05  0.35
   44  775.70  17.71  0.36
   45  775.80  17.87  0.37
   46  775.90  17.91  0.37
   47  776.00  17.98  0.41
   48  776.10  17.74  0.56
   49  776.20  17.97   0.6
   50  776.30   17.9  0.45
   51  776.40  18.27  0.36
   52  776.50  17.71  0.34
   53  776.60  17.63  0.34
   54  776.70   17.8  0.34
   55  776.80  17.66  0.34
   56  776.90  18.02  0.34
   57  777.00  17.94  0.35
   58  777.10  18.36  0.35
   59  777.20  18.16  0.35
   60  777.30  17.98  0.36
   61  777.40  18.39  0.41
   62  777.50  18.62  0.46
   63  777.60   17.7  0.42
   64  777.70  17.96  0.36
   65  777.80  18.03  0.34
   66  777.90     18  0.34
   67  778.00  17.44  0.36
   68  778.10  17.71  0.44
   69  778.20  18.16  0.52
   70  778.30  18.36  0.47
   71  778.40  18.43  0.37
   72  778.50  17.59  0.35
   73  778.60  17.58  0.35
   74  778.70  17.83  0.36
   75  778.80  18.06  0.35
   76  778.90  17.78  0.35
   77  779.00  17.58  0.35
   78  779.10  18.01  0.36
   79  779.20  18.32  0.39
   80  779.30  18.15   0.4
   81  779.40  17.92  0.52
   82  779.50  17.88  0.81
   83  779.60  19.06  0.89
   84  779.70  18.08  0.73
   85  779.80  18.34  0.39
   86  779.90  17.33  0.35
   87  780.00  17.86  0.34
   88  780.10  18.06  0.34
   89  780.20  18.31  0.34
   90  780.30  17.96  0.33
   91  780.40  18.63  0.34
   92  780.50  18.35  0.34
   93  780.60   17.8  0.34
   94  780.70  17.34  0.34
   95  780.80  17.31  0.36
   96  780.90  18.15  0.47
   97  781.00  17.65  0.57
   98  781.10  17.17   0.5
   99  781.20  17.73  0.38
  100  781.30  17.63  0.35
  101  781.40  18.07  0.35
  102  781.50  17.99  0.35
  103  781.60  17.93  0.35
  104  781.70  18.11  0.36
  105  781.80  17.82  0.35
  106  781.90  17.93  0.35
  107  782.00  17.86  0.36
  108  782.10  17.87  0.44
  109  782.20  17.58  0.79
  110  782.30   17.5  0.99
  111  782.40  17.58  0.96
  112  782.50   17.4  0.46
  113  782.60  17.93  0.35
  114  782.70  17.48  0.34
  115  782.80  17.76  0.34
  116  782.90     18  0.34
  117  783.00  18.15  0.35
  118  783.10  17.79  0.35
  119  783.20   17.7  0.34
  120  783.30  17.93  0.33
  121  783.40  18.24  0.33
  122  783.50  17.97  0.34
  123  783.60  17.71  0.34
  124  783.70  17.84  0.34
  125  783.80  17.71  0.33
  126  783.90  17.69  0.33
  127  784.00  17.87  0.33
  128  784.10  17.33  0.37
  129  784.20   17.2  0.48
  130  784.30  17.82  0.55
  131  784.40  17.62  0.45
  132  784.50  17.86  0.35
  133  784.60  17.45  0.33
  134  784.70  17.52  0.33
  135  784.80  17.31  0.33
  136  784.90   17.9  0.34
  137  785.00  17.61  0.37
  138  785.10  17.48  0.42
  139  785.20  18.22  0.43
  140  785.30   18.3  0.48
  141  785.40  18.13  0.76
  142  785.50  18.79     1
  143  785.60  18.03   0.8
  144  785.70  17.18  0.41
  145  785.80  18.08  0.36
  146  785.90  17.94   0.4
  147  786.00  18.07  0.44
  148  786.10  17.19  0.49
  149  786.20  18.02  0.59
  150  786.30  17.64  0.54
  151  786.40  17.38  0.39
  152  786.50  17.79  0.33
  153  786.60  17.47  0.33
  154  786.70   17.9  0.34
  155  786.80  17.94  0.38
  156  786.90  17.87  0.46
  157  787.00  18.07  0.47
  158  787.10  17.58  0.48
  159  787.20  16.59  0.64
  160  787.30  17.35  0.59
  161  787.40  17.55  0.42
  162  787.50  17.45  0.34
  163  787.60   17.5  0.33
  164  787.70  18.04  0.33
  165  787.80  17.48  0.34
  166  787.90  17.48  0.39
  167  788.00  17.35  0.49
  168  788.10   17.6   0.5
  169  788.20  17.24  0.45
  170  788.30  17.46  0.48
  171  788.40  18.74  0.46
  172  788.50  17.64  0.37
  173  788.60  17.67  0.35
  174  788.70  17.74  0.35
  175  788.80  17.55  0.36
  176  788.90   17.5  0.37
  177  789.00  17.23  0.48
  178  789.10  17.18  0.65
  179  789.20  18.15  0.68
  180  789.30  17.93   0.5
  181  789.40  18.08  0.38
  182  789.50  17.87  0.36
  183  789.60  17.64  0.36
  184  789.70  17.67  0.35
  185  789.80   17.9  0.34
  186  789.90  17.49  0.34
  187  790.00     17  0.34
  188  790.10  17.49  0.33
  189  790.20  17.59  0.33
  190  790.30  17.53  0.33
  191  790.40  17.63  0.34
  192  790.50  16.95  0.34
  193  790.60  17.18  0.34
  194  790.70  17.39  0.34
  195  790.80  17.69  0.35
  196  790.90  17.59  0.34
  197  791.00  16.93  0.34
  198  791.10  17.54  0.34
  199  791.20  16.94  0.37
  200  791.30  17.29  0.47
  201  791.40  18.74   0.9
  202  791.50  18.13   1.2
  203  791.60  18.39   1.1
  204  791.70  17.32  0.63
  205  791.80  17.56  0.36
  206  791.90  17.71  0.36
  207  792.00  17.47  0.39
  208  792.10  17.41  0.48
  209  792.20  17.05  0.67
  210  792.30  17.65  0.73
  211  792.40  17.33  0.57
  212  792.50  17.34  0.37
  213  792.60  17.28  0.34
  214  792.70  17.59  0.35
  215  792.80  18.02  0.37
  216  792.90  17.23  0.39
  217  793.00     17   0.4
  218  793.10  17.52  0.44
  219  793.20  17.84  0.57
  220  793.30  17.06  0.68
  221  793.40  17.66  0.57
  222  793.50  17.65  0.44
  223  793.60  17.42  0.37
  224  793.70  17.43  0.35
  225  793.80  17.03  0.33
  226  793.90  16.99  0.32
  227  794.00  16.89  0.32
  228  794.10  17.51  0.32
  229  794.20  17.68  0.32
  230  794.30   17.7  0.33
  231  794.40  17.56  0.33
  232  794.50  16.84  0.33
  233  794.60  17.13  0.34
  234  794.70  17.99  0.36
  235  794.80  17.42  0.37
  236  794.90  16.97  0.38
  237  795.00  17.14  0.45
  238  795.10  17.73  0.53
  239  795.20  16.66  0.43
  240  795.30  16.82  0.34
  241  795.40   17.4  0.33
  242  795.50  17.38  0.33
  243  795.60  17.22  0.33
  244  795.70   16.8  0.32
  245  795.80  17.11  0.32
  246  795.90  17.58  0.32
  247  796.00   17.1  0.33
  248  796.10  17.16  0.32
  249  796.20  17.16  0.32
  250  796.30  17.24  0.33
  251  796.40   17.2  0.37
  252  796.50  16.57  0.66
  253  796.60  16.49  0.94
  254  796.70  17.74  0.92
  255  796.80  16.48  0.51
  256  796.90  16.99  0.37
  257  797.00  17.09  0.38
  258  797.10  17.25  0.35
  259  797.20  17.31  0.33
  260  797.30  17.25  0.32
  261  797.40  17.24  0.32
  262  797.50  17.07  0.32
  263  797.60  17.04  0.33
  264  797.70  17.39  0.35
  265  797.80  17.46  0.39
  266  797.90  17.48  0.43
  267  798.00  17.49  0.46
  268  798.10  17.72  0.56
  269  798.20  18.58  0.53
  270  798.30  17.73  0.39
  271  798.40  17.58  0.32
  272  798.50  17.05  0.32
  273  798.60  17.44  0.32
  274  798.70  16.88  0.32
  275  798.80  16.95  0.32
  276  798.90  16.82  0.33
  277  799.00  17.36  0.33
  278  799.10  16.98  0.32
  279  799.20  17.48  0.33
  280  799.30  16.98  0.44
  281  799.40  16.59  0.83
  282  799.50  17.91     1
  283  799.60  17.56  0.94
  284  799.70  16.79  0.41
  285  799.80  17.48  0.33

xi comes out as 1.00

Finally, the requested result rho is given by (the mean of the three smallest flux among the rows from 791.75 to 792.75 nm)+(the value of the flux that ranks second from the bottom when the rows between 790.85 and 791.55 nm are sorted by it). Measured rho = 34.2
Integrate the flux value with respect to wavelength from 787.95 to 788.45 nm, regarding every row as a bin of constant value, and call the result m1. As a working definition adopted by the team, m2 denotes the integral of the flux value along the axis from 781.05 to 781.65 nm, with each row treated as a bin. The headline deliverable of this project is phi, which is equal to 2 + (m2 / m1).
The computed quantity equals 3.2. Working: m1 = 9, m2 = 10.7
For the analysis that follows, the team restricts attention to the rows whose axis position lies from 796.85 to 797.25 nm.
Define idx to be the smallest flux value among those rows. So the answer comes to 16.99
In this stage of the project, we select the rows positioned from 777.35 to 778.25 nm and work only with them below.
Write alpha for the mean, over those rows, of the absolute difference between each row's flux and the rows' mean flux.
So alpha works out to 0.27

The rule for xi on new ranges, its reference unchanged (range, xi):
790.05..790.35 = 1.00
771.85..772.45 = 1.00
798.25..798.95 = 1.00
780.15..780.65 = 1.02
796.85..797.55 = 1.00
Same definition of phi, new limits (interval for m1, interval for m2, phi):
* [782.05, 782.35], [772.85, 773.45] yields 4.1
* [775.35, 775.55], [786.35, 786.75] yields 4.0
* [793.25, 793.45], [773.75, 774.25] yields 4.6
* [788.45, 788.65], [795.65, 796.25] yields 4.9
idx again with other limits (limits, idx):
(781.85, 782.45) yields 17.5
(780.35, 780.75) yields 17.34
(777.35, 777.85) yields 17.7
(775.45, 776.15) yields 17.71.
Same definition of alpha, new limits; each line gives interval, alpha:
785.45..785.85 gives 0.42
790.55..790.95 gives 0.18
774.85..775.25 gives 0.28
